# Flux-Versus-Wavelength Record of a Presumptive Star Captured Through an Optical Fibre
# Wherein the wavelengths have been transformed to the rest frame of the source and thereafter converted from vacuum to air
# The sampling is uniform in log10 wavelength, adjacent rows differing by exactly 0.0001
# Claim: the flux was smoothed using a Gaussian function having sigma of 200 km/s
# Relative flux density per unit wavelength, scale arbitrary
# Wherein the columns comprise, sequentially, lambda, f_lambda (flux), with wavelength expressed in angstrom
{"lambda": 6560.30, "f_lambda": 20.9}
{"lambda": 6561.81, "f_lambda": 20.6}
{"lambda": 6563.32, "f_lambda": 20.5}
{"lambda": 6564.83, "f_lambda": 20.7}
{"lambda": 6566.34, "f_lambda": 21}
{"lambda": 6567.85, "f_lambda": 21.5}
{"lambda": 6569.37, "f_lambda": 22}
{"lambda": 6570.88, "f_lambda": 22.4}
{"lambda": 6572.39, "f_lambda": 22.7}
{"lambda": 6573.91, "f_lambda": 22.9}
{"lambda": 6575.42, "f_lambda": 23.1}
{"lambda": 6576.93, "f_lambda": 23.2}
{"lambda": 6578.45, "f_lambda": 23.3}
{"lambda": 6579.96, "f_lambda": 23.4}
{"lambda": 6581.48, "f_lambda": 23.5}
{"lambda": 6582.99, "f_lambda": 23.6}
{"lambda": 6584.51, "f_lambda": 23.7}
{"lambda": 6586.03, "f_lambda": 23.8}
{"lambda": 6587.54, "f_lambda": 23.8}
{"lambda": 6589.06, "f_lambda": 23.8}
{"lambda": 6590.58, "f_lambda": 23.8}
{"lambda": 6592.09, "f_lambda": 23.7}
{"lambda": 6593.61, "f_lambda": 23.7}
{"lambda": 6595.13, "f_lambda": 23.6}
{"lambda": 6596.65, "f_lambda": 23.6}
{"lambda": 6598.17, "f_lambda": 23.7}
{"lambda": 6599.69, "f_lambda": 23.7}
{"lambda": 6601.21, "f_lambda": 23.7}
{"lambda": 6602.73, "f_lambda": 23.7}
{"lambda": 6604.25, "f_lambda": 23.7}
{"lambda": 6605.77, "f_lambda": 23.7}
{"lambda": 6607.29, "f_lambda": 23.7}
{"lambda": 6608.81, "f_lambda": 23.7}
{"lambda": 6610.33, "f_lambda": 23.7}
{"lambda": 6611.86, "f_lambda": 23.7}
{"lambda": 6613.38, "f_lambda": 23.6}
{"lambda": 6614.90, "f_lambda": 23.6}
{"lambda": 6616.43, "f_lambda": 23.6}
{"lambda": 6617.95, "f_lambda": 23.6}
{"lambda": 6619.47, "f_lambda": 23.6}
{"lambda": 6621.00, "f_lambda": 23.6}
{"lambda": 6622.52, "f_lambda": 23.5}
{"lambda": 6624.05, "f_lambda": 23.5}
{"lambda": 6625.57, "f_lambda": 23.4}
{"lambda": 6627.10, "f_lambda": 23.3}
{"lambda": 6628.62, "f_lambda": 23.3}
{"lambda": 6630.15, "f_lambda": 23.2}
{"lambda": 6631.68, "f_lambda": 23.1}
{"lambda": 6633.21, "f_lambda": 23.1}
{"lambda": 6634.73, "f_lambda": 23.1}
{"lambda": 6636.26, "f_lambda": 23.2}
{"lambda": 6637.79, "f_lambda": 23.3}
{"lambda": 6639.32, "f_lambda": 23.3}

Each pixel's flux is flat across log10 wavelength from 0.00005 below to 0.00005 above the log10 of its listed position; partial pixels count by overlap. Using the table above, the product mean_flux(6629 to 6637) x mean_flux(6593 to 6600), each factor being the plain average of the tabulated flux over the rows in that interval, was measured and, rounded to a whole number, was 547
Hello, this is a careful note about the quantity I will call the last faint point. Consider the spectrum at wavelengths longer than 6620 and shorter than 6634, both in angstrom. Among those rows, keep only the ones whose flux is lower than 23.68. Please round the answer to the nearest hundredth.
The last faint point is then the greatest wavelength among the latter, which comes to 6633.21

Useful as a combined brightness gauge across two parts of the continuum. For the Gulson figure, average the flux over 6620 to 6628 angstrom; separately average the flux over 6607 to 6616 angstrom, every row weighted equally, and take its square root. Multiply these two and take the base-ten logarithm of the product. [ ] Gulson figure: 2.06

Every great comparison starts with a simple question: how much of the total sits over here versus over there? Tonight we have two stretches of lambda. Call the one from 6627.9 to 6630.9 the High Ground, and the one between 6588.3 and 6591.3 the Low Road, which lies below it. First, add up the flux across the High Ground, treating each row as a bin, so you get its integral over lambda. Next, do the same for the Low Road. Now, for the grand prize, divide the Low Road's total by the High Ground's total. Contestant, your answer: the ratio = 1.02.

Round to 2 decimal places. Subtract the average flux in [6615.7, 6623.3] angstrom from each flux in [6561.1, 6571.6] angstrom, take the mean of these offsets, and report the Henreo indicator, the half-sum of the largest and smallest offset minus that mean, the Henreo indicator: 0.21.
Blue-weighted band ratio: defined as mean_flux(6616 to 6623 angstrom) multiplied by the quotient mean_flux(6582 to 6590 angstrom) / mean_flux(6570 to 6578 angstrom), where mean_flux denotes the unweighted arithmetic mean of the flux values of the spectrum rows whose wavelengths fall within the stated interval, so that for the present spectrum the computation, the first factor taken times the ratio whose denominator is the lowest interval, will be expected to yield 24.5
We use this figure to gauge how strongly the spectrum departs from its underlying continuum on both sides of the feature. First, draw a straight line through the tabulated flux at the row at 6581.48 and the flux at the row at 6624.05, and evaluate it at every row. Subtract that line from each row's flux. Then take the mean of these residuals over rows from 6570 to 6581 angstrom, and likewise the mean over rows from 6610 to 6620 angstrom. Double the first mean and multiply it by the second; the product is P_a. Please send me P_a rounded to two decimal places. -0.13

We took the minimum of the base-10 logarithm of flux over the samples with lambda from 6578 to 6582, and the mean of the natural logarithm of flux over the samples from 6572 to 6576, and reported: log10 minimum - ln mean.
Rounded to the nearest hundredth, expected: -1.76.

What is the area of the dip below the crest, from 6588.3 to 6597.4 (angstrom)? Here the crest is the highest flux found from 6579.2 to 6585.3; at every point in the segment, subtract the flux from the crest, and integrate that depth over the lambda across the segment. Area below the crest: 0.0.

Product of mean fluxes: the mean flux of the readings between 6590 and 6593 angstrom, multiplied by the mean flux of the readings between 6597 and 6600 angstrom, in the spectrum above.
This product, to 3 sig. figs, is 563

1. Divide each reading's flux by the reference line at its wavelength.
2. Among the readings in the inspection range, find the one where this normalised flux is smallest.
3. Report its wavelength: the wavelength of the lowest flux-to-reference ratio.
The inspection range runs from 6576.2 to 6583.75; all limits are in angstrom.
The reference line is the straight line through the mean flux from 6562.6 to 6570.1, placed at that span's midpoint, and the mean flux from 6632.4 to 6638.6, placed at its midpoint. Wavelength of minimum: 6576.93 angstrom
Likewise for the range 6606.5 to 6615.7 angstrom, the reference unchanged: 6614.90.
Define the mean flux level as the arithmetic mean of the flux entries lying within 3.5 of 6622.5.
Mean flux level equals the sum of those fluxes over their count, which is 23.5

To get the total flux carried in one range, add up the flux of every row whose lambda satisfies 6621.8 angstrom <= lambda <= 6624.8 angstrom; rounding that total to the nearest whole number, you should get 47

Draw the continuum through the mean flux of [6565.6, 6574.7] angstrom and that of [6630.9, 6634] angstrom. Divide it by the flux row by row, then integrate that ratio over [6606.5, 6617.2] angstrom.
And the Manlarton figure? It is 10.3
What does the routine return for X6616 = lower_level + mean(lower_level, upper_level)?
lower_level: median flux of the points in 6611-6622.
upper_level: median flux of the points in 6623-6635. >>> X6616 47.0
